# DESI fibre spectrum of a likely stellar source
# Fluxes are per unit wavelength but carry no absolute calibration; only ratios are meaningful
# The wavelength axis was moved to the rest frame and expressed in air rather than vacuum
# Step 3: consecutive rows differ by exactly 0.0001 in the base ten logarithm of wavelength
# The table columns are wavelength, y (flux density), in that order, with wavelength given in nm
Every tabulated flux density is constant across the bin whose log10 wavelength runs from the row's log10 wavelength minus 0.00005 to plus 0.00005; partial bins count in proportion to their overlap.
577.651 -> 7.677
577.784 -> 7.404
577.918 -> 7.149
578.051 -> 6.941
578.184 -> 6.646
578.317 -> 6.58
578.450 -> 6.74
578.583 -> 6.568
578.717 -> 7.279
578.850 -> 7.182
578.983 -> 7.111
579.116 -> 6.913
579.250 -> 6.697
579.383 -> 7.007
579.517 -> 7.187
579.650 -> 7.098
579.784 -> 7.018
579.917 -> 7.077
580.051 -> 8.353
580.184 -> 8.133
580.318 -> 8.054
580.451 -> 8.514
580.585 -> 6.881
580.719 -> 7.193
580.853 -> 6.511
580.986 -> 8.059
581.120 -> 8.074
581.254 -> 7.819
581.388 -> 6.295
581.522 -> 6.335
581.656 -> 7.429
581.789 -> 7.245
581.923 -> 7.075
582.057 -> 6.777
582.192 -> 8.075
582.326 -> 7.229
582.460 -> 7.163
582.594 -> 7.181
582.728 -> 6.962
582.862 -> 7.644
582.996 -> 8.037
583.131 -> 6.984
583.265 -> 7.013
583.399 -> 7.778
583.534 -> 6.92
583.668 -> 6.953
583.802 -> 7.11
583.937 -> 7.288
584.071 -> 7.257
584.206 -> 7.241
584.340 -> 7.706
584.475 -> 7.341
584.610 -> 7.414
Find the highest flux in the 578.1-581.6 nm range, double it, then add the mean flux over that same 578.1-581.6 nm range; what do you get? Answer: 24.2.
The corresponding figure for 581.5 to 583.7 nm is 23.4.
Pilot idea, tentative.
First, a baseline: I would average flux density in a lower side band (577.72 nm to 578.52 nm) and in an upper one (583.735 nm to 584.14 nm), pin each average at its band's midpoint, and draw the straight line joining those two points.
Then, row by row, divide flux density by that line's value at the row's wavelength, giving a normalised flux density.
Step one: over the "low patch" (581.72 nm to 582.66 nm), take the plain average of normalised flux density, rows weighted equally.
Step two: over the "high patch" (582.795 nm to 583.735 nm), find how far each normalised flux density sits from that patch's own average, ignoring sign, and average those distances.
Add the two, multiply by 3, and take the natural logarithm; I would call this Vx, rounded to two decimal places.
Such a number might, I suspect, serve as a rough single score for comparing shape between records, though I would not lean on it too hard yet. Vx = 1.17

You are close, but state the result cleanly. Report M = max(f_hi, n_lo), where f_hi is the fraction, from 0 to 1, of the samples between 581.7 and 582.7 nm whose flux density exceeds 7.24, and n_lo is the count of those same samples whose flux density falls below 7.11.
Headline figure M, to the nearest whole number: 2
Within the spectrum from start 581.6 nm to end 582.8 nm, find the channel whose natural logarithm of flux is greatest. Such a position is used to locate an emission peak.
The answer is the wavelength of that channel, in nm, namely 582.192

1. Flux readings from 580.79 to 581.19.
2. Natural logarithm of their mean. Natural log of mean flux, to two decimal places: 2.02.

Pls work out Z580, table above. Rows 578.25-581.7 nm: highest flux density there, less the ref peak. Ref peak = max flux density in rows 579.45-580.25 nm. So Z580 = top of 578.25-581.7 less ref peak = 0.16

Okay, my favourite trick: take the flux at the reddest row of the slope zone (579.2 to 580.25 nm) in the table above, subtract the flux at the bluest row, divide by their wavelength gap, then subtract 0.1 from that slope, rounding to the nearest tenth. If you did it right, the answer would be 1.4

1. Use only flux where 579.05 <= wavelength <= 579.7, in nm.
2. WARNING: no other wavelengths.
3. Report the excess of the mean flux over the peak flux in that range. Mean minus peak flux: -0.2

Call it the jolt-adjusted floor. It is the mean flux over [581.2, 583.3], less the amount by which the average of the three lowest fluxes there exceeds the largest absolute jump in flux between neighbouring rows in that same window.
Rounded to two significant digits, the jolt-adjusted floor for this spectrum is 2.3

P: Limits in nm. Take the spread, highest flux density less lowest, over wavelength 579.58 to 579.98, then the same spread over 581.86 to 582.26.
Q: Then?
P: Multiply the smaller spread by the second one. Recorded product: 0.104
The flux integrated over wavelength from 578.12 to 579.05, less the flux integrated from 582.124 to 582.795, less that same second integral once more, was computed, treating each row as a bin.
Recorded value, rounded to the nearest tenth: -3.4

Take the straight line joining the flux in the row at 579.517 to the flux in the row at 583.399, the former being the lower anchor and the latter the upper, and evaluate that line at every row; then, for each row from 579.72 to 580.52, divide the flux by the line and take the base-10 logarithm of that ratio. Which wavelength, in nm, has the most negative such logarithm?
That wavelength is 579.784 nm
